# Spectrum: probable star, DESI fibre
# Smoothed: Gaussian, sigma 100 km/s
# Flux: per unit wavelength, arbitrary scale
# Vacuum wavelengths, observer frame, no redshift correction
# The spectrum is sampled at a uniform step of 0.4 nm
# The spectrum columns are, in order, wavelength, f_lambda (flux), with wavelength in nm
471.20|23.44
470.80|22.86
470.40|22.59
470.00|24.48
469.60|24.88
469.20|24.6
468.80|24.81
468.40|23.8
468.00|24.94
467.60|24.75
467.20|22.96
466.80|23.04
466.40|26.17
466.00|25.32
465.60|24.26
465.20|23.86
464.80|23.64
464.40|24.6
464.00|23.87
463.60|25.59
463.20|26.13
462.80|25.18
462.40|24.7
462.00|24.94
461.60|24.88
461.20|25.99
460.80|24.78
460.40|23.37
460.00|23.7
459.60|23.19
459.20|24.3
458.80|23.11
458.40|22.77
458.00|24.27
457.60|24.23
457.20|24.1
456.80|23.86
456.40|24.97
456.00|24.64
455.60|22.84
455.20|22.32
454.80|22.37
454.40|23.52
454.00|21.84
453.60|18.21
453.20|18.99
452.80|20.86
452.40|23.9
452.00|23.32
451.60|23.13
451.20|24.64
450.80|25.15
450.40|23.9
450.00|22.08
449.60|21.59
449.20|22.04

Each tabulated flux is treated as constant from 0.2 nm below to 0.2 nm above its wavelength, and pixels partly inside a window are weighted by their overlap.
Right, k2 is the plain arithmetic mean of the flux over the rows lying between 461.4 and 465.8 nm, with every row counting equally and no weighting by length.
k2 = 24.7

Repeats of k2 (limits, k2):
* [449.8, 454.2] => 22.4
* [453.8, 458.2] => 23.5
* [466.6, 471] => 24.0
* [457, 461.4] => 24.0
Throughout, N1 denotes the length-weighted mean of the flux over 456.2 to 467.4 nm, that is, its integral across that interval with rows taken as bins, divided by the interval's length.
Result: 24.3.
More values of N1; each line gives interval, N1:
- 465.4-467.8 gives 24.4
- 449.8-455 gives 22.5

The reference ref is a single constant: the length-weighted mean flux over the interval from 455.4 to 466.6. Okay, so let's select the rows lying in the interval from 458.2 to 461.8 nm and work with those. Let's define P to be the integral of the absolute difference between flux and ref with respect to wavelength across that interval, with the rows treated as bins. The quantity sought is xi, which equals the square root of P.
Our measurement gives 1.8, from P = 3.4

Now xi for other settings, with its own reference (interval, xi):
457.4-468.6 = 3.0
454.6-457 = 1.7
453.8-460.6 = 2.6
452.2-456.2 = 3.2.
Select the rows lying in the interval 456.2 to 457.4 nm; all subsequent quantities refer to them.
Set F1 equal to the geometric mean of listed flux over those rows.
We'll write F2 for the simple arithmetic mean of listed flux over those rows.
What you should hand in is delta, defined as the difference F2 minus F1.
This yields 0.005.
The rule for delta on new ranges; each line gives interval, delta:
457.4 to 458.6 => 0.010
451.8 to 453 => 0.039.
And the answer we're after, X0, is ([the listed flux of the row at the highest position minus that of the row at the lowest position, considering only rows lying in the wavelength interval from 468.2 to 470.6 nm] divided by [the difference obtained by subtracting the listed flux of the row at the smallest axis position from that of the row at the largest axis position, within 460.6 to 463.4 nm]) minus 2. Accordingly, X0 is -2.9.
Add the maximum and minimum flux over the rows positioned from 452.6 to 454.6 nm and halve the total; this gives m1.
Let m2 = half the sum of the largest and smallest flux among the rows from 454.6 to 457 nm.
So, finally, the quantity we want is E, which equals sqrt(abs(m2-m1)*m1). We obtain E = 7.6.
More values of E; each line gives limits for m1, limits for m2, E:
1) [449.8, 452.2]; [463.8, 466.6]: 5.5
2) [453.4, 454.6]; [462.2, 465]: 9.2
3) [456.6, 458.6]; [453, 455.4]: 7.9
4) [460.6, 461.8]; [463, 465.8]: 3.6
